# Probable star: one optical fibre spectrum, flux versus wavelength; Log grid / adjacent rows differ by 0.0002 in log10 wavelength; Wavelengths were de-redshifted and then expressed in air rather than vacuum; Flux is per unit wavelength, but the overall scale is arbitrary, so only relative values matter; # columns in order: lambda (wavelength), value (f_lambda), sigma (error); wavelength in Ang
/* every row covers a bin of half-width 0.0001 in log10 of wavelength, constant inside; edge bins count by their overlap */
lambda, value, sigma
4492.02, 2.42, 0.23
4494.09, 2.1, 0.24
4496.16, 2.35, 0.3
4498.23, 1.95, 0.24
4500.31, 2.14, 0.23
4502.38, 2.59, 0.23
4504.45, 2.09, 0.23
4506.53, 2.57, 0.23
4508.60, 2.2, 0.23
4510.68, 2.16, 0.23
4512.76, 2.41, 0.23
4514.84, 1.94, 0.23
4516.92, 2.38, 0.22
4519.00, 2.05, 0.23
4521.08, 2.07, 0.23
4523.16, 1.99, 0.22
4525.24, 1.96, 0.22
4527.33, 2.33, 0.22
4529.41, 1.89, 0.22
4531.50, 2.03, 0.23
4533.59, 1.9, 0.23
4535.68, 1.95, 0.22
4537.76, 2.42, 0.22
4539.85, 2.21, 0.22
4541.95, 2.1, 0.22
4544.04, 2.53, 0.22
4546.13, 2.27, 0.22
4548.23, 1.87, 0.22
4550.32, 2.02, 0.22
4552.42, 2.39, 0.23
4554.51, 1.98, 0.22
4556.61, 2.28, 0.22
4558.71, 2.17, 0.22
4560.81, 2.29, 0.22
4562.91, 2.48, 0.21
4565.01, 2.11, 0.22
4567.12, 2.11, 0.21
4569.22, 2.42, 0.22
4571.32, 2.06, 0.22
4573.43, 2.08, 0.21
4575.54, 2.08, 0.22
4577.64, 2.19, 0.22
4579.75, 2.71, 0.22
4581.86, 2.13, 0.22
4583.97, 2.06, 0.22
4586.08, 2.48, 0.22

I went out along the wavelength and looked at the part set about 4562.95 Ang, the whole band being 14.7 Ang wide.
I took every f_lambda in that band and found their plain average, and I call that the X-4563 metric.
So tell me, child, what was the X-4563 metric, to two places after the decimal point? 2.27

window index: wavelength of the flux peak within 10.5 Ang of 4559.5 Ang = 4562.91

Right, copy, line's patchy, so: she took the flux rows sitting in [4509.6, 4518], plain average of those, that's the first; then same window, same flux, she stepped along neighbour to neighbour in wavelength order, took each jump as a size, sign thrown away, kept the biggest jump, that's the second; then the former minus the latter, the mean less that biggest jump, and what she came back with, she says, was 1.75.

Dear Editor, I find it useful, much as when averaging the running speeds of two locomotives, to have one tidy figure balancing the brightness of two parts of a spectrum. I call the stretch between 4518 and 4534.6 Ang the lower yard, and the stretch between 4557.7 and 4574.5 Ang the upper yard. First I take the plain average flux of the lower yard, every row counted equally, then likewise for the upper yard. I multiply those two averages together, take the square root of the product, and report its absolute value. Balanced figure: 2.119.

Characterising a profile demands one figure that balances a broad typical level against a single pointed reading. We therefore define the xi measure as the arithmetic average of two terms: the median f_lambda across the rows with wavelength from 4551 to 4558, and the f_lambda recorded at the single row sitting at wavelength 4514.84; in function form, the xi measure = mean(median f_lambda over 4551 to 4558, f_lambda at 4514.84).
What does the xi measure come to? 2.11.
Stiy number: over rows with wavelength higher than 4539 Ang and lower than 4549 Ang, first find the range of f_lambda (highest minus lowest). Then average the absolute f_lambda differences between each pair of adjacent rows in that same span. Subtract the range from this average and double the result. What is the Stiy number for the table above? -0.72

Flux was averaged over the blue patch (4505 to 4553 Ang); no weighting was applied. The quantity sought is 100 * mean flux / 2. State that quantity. 108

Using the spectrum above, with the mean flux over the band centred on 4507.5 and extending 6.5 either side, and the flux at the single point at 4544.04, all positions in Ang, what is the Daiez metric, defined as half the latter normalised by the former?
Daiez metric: 0.54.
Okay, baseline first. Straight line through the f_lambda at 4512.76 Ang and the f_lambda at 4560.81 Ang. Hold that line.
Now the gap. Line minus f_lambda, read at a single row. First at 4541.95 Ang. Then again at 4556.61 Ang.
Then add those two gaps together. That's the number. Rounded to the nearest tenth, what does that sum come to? 0.3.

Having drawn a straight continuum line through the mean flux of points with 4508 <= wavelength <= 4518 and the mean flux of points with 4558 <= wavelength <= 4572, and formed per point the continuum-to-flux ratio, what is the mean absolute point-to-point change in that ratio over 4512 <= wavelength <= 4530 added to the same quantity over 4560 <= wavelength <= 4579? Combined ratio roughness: 0.207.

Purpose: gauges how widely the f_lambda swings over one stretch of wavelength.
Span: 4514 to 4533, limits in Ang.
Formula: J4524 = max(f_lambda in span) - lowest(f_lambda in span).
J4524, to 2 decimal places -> 0.49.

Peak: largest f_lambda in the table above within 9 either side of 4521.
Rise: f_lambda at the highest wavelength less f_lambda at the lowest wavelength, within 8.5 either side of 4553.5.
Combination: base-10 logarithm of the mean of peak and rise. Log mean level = 0.08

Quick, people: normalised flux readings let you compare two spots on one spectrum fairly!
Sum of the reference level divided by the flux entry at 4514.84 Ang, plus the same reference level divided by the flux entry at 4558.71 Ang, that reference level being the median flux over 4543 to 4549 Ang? 2.22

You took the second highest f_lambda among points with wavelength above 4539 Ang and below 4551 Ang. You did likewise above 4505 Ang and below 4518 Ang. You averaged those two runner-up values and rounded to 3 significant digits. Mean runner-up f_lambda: 2.34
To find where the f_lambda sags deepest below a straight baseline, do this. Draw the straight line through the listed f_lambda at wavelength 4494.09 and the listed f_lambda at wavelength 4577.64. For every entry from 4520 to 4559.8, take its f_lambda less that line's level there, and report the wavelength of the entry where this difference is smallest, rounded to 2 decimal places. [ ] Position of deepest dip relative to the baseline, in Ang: 4548.23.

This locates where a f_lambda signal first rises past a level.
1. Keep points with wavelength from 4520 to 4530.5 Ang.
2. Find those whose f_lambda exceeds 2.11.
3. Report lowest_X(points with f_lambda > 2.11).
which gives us 4527.33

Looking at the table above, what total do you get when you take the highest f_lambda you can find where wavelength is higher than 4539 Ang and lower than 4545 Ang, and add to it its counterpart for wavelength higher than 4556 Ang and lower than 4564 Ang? 5.01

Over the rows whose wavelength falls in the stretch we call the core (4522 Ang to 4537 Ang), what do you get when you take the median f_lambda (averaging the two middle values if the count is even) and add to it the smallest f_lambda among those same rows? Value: 3.85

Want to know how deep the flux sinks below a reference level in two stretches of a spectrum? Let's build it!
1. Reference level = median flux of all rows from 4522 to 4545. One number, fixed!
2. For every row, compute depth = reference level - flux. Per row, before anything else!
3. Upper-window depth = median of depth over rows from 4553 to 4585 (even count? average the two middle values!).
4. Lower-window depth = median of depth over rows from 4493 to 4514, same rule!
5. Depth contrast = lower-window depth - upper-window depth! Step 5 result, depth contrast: -0.050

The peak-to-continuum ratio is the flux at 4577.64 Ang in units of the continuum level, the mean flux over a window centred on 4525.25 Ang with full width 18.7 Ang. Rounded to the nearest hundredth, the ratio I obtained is 1.06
